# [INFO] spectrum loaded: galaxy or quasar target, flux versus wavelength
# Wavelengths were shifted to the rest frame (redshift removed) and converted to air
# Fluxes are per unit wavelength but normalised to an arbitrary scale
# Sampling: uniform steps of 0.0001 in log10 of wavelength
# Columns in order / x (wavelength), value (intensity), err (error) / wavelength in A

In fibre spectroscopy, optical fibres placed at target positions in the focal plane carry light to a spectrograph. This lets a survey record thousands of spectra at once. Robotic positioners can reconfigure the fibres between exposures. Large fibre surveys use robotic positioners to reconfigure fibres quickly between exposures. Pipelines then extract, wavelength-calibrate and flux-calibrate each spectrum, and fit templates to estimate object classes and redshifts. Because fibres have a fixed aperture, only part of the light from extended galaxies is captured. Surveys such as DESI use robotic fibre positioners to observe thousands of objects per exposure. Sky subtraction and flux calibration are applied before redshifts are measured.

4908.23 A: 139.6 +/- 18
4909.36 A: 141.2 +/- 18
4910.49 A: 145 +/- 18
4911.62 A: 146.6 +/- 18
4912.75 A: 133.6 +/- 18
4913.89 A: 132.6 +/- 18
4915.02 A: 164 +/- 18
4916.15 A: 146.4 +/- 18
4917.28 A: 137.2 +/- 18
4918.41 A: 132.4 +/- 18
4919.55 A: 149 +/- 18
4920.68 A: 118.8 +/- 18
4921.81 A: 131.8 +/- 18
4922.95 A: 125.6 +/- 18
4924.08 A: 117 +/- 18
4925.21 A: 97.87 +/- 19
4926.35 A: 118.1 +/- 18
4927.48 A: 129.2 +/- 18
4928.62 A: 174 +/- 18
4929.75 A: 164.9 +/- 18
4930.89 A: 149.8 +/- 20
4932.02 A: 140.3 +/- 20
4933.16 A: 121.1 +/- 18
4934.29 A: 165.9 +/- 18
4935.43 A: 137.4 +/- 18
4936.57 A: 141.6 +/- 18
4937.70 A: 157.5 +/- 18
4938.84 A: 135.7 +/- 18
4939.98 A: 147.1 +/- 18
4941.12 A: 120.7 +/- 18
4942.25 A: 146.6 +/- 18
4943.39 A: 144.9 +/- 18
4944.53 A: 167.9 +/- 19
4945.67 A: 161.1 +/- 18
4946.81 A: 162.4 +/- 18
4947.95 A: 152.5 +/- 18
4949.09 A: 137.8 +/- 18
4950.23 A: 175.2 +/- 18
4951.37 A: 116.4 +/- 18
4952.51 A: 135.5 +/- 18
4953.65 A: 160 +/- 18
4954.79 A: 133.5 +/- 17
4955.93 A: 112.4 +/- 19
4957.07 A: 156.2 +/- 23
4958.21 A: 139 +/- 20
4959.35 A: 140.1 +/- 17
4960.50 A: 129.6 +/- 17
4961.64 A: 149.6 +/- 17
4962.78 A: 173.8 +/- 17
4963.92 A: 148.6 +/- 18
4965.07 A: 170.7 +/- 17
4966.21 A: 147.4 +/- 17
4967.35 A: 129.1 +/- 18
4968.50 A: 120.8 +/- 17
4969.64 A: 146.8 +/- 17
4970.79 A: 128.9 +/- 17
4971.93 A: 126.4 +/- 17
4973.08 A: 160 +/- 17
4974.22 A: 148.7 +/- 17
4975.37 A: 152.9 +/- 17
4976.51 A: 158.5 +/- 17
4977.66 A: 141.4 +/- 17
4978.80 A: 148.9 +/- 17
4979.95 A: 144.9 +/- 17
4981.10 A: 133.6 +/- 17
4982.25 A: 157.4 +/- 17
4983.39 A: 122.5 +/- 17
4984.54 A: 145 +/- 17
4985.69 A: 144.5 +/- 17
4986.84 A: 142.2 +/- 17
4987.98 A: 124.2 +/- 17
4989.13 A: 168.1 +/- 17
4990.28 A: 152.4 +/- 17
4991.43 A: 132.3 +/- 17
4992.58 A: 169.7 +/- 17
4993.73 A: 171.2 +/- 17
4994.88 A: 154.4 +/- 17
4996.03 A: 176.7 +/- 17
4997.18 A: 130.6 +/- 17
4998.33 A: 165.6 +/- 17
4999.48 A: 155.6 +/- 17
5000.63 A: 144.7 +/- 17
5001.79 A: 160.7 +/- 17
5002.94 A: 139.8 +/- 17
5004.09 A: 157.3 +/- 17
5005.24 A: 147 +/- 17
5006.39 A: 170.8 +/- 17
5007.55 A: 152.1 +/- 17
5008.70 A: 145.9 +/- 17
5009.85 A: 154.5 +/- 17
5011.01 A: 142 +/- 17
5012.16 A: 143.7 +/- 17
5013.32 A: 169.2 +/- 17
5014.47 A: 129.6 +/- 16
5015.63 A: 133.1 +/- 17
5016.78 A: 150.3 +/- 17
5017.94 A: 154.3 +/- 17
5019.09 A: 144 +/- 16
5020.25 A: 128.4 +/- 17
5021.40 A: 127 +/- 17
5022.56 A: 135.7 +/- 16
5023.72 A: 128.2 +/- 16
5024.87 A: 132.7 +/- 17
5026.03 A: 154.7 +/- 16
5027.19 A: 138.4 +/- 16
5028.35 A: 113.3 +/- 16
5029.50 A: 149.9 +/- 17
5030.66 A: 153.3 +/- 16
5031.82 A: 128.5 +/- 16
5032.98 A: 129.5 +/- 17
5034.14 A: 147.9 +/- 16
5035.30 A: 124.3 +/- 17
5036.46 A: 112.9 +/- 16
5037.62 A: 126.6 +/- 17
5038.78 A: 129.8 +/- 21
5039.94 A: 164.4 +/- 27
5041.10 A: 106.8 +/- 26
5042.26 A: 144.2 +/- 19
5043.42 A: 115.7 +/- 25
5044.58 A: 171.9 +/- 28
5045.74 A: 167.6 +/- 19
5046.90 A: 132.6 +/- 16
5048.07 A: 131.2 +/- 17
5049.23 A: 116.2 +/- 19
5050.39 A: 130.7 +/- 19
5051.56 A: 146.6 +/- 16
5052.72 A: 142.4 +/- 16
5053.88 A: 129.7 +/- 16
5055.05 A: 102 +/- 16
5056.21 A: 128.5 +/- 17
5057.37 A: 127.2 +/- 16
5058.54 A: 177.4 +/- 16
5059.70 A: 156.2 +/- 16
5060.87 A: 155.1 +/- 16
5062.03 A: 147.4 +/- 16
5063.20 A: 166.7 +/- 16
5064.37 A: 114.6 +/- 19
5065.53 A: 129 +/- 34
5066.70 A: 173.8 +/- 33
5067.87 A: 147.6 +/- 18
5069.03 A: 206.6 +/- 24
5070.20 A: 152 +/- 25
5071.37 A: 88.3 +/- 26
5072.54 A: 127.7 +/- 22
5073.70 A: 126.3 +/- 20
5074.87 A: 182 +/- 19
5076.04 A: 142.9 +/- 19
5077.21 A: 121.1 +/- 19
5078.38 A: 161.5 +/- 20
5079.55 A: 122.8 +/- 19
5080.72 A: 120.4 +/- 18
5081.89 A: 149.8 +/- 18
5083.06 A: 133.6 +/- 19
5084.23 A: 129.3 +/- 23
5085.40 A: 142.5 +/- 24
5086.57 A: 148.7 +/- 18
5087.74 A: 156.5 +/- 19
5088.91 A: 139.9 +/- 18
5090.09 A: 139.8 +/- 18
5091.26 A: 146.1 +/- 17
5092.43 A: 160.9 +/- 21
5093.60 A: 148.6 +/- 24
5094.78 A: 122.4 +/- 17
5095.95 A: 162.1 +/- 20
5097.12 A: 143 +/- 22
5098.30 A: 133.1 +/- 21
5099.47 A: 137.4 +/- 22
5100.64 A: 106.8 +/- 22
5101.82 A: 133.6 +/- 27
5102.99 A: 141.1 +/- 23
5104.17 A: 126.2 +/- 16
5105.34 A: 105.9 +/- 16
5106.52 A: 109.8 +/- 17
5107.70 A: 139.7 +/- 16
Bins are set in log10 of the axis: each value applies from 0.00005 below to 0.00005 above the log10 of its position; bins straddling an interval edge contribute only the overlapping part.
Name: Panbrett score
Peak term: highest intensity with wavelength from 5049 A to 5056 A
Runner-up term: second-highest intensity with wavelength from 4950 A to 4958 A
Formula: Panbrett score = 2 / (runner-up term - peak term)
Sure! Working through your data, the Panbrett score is 0.15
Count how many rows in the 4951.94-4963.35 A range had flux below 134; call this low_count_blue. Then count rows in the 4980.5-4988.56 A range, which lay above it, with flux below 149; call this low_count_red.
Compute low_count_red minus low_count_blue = 3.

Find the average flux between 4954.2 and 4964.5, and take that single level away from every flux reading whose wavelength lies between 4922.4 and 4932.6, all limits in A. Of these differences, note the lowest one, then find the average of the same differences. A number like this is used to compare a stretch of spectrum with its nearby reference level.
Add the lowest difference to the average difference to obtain -52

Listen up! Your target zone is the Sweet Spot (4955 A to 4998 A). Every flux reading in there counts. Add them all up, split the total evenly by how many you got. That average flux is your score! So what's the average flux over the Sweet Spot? 146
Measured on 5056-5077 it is 147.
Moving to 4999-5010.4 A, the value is 153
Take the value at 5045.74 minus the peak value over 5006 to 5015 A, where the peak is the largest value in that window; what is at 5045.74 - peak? -3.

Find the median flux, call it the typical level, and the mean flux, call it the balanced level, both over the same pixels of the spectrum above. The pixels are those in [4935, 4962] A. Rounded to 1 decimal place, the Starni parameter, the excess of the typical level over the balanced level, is -0.9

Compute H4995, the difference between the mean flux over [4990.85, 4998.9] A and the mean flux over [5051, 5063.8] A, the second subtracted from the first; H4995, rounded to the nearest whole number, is 14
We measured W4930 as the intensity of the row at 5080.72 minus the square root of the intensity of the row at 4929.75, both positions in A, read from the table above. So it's 108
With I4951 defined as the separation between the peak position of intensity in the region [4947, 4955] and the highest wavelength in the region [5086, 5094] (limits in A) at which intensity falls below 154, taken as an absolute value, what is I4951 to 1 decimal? 143.4 A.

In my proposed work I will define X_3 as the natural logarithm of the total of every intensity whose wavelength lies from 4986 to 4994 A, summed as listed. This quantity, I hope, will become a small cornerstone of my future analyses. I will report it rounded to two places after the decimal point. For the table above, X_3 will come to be 6.97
